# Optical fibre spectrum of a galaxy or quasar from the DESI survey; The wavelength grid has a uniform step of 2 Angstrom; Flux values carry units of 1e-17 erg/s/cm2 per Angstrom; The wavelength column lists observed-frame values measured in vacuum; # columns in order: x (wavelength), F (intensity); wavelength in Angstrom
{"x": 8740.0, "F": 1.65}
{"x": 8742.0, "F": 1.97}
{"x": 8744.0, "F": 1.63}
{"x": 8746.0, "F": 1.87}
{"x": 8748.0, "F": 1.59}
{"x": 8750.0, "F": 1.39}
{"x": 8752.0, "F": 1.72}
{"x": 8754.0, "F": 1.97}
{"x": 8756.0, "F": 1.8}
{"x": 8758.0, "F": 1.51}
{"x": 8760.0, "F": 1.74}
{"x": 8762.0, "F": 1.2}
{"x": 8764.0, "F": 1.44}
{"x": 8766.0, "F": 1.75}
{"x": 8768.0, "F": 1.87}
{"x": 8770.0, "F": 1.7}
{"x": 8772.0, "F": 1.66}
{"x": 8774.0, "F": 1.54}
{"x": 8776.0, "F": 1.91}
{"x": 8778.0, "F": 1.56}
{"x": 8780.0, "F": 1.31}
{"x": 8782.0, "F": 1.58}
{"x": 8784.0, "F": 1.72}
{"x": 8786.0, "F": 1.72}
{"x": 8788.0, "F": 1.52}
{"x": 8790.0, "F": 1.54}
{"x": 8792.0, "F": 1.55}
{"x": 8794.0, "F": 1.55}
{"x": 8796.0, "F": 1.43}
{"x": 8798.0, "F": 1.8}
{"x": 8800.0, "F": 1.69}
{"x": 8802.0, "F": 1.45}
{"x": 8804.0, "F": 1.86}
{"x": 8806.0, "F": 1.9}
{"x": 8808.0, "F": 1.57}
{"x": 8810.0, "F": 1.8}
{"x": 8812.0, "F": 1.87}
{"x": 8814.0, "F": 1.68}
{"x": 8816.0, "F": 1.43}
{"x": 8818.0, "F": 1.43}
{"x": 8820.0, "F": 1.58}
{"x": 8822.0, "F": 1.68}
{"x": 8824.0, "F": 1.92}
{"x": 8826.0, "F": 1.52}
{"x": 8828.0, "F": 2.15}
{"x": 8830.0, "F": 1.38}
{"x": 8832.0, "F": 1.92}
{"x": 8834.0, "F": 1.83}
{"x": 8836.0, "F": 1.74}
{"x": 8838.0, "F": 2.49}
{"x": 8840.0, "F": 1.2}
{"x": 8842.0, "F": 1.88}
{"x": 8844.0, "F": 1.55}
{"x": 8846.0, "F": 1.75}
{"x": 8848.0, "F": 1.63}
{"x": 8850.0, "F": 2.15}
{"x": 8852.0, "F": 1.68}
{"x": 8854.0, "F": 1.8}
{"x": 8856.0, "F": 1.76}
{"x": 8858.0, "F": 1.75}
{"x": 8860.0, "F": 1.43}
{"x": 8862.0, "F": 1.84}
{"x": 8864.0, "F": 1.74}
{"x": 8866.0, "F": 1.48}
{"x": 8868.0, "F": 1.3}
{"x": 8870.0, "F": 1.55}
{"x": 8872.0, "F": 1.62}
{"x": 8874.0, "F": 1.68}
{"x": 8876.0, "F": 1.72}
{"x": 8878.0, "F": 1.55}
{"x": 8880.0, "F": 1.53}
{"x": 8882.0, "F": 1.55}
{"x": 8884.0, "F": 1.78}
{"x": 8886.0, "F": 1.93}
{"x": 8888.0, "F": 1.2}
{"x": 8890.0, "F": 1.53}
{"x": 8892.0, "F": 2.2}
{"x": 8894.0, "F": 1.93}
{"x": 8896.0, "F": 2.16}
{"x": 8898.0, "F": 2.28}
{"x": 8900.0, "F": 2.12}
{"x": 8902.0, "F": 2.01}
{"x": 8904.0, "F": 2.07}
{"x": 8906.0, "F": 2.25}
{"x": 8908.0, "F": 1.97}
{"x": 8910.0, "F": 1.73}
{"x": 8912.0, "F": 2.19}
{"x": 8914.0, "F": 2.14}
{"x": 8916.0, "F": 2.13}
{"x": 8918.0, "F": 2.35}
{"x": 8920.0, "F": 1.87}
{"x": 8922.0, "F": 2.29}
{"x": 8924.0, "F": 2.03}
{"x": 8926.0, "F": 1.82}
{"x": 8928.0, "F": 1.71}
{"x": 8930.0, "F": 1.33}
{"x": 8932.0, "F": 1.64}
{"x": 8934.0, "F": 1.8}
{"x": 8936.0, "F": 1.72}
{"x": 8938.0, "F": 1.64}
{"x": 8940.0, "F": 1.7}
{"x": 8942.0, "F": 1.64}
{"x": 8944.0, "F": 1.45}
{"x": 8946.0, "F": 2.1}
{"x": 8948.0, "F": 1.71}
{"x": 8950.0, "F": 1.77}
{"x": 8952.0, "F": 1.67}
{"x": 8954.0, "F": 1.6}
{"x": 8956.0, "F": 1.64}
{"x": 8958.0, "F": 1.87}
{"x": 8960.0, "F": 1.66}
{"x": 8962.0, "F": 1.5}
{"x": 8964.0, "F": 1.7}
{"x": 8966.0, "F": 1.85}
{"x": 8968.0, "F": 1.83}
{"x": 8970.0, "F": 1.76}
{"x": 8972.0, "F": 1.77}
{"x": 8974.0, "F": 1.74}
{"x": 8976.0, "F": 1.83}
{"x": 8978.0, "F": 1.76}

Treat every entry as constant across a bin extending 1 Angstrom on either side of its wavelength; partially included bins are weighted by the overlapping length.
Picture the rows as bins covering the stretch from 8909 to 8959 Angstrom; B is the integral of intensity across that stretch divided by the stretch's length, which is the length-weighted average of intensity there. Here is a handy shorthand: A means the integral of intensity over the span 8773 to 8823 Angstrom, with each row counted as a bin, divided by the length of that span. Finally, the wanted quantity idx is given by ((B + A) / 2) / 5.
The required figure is 0.345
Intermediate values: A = 1.63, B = 1.82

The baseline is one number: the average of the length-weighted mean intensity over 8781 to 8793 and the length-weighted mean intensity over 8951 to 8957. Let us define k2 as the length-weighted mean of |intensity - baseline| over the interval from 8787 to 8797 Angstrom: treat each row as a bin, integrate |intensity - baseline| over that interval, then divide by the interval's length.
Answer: 0.10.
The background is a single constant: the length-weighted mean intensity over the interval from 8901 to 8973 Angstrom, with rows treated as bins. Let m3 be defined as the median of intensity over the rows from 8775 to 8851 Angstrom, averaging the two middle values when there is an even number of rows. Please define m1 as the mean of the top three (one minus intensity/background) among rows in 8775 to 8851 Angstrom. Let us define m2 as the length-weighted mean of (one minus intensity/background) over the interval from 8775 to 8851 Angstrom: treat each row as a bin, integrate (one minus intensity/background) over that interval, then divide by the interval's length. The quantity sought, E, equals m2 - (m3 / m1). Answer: -5.7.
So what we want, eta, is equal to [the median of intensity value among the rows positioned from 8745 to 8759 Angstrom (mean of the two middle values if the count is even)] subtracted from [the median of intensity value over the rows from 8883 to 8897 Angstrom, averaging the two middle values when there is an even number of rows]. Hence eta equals 0.21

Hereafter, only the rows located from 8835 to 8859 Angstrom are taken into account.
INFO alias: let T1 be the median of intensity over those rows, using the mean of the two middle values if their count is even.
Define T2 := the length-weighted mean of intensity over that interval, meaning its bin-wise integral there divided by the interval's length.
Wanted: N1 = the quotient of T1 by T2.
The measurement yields 0.98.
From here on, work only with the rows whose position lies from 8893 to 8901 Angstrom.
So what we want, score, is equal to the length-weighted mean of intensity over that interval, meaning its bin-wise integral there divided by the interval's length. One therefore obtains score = 2.12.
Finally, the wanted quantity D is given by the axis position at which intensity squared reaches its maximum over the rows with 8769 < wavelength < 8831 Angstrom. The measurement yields 8828.0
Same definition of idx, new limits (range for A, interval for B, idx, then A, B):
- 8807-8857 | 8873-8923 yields 0.366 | 1.74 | 1.93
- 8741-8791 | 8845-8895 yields 0.333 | 1.65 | 1.68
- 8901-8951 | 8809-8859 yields 0.363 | 1.88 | 1.74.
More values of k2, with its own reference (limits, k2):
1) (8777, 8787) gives 0.12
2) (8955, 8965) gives 0.10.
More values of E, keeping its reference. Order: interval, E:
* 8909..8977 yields -7.9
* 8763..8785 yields -7.5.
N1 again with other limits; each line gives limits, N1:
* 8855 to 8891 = 0.99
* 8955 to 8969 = 0.99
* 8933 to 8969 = 0.99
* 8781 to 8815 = 1.01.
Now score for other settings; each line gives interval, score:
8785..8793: 1.58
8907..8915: 2.01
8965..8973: 1.80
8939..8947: 1.72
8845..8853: 1.80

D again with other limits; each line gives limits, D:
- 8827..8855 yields 8838.0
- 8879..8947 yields 8918.0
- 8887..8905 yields 8898.0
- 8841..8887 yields 8850.0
